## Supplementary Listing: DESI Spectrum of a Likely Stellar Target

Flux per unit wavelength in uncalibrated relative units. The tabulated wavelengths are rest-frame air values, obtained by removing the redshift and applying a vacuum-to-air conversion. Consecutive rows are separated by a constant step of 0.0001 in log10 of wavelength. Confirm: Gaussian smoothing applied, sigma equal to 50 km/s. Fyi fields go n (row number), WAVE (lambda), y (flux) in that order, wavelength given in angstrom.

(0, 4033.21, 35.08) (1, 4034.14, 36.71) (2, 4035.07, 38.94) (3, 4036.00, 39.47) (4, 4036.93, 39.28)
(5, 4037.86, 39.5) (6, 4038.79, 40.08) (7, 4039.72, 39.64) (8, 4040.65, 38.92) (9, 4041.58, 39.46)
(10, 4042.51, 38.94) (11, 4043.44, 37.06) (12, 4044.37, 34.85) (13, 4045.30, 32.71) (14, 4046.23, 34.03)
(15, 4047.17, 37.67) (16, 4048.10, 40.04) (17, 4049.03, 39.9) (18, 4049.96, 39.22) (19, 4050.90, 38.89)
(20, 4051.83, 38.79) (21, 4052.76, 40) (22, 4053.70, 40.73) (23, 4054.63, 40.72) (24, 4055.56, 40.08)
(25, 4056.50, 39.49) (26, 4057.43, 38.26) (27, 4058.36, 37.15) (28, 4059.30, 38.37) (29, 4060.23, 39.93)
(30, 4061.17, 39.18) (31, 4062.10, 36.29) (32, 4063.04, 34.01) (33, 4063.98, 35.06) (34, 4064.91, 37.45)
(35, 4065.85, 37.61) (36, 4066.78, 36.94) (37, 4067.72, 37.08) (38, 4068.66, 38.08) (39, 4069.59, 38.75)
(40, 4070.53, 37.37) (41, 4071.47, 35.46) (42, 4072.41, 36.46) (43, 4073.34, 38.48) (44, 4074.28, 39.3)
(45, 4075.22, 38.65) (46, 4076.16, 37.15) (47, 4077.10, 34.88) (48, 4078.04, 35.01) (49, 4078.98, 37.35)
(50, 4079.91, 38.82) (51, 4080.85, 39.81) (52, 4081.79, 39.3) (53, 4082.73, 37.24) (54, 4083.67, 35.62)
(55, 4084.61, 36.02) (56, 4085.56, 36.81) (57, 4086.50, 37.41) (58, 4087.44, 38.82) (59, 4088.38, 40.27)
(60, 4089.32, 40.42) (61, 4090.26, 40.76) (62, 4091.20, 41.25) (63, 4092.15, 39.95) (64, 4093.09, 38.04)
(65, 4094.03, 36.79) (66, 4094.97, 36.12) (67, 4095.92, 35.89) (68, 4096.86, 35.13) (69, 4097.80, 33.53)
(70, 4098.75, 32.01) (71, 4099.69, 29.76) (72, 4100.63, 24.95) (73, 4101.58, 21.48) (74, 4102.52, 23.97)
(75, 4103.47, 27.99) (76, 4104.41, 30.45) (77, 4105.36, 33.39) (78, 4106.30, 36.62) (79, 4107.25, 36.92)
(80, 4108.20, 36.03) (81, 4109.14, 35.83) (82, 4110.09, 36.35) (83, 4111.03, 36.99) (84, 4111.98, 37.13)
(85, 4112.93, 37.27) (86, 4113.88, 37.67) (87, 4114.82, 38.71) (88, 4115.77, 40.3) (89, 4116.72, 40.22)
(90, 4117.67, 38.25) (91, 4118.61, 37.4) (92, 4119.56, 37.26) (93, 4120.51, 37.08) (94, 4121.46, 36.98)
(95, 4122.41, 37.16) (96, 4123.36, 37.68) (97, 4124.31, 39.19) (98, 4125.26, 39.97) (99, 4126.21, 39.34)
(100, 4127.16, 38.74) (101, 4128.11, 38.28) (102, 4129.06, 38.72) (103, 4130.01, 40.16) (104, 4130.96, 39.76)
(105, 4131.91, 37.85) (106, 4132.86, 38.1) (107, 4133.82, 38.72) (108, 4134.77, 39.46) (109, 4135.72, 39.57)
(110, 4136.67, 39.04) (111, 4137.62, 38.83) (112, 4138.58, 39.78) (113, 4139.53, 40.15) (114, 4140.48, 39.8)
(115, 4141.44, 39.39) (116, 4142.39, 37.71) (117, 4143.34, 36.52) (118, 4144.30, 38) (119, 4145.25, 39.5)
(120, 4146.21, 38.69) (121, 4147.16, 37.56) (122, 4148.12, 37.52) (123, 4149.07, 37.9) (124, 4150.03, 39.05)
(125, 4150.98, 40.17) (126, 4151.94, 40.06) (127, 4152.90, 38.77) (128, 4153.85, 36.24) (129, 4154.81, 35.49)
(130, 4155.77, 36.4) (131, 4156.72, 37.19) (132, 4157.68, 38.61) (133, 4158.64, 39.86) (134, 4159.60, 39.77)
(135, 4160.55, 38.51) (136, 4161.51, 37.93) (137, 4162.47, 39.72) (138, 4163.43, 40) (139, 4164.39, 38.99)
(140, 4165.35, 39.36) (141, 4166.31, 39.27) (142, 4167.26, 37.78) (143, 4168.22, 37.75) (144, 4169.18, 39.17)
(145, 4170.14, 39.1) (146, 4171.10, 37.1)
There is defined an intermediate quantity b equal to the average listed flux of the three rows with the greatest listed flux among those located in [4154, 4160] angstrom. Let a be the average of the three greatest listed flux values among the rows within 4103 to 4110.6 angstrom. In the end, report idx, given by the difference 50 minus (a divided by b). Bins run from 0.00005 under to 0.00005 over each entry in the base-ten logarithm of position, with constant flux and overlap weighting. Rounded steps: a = 36.6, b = 39.4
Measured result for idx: 49.1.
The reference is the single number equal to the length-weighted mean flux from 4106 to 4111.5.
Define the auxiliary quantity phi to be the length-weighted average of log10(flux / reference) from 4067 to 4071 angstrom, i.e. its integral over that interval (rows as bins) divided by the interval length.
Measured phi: 0.015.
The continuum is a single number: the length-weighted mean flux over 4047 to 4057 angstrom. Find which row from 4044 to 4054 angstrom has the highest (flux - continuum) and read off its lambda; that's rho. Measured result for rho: 4053.70 angstrom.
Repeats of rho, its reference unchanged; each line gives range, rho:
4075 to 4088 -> 4080.85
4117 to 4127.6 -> 4125.26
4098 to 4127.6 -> 4115.77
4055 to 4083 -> 4055.56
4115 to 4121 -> 4115.77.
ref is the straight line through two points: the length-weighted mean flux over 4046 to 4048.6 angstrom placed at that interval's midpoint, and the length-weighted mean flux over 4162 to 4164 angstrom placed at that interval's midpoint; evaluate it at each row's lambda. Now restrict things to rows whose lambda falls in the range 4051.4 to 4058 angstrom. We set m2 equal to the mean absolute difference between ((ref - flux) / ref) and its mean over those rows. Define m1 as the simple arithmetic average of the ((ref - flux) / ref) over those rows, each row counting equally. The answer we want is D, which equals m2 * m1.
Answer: -0.0011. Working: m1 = -0.055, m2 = 0.020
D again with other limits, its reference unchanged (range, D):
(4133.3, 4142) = 0.0000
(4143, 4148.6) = 0.0007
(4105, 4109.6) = 0.0018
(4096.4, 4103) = 0.0298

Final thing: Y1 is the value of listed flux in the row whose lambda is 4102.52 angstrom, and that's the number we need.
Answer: 23.97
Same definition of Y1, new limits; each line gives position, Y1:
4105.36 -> 33.39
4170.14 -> 39.1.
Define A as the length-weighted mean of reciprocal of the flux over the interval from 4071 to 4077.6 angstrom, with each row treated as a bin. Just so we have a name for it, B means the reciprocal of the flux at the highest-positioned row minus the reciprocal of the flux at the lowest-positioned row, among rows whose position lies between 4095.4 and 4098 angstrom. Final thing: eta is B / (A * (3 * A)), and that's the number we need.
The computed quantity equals 0.9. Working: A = 0.0269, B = 0.002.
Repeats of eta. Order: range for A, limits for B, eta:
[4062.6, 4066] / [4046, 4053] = -1.9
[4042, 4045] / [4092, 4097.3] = 1.5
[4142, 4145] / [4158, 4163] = 0.0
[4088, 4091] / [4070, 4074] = -0.4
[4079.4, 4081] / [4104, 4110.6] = -2.7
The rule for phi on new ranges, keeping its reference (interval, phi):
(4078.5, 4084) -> 0.019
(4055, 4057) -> 0.038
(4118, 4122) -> 0.009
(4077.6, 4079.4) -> -0.004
